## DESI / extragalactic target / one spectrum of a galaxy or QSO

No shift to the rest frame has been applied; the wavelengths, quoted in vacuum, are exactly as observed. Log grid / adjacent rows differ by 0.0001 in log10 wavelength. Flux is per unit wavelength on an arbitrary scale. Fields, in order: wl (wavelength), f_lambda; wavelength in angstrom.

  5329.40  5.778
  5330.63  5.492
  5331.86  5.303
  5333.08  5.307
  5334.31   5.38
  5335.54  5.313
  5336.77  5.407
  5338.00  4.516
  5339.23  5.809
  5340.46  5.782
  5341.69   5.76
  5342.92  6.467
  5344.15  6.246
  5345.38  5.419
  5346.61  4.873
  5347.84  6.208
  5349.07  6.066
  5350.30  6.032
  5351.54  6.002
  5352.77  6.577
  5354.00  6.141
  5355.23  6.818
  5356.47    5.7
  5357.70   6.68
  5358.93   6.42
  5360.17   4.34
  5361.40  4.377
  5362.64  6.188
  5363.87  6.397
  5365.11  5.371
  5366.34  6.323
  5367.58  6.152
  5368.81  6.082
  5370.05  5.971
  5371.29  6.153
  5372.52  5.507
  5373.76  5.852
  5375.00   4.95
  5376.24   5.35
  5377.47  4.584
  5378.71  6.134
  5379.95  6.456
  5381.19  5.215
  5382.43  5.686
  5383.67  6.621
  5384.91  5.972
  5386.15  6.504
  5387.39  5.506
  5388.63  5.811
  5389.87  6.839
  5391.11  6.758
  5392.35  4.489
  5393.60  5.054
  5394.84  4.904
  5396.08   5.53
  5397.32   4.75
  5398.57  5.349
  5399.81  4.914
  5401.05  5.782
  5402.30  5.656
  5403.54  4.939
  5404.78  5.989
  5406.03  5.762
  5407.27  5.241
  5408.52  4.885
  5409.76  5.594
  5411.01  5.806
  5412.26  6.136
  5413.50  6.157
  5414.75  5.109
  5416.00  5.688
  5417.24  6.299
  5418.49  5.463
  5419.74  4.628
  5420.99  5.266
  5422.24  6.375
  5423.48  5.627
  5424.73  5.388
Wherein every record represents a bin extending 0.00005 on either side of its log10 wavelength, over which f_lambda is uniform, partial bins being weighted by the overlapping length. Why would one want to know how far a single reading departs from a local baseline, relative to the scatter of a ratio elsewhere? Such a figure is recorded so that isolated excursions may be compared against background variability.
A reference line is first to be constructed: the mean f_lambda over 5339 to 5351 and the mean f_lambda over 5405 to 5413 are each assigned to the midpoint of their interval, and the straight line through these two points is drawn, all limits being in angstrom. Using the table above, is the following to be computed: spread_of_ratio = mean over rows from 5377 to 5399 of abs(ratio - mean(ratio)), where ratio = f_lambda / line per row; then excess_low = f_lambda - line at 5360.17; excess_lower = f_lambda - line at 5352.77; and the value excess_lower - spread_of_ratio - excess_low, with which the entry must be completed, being 2.1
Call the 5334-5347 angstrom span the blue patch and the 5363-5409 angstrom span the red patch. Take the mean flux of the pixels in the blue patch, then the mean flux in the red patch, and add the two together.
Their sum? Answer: 11.2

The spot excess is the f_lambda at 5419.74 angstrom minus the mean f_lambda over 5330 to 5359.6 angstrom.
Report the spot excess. -1.2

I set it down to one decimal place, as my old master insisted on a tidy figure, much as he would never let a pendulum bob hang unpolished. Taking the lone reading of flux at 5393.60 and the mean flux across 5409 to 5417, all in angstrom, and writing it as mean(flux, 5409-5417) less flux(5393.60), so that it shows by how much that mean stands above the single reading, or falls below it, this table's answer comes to 0.7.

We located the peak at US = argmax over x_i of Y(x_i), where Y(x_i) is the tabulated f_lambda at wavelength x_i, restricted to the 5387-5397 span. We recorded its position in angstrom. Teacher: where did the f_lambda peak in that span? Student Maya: 5389.87 angstrom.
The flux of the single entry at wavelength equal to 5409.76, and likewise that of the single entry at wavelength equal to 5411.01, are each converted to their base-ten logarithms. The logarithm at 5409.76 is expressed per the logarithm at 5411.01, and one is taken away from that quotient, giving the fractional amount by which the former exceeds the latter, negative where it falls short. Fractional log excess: -0.021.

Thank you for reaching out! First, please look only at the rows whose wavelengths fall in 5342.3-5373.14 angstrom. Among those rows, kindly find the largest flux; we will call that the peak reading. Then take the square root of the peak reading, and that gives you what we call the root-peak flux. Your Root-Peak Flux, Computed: 2.61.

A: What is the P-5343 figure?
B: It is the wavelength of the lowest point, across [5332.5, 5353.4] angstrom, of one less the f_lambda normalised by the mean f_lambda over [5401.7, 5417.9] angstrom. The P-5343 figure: 5352.77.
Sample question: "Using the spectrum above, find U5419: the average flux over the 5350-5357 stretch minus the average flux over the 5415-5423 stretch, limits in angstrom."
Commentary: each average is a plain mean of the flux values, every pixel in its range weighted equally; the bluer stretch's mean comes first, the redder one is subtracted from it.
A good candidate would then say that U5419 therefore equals 0.6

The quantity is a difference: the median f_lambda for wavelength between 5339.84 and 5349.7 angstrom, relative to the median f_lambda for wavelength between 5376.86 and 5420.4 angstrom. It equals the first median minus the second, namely 0.3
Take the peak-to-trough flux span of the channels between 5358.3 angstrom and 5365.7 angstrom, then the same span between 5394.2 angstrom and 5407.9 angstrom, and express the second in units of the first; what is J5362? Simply 0.60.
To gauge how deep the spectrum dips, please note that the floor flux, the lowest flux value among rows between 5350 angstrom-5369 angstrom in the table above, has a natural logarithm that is 1.468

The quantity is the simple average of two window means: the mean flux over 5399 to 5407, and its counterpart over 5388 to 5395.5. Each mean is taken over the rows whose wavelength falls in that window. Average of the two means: 5.57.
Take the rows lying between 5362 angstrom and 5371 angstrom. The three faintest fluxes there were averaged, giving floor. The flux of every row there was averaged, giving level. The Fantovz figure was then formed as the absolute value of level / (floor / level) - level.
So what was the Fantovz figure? 0.27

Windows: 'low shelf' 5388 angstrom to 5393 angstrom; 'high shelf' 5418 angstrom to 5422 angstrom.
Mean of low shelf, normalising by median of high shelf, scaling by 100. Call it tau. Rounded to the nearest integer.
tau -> 113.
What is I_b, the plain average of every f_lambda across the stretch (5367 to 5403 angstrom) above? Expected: 5.67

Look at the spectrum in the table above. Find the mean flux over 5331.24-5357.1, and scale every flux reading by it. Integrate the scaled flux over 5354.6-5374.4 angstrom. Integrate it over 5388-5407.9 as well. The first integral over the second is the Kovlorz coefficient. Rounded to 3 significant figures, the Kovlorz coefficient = 1.07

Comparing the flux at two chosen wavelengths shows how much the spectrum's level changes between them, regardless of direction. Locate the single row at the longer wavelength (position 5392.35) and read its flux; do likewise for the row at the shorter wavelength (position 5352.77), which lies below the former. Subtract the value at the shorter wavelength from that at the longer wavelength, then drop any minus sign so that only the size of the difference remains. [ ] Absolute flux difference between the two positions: 2.1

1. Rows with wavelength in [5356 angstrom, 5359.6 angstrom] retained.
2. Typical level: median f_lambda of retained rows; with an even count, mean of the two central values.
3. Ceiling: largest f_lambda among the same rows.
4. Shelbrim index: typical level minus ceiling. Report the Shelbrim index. -0.26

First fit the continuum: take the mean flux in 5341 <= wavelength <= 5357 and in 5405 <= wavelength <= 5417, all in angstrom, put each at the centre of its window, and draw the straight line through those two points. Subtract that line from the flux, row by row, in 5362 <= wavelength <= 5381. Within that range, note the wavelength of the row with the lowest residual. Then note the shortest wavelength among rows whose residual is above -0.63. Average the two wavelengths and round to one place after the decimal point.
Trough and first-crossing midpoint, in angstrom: 5370.1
